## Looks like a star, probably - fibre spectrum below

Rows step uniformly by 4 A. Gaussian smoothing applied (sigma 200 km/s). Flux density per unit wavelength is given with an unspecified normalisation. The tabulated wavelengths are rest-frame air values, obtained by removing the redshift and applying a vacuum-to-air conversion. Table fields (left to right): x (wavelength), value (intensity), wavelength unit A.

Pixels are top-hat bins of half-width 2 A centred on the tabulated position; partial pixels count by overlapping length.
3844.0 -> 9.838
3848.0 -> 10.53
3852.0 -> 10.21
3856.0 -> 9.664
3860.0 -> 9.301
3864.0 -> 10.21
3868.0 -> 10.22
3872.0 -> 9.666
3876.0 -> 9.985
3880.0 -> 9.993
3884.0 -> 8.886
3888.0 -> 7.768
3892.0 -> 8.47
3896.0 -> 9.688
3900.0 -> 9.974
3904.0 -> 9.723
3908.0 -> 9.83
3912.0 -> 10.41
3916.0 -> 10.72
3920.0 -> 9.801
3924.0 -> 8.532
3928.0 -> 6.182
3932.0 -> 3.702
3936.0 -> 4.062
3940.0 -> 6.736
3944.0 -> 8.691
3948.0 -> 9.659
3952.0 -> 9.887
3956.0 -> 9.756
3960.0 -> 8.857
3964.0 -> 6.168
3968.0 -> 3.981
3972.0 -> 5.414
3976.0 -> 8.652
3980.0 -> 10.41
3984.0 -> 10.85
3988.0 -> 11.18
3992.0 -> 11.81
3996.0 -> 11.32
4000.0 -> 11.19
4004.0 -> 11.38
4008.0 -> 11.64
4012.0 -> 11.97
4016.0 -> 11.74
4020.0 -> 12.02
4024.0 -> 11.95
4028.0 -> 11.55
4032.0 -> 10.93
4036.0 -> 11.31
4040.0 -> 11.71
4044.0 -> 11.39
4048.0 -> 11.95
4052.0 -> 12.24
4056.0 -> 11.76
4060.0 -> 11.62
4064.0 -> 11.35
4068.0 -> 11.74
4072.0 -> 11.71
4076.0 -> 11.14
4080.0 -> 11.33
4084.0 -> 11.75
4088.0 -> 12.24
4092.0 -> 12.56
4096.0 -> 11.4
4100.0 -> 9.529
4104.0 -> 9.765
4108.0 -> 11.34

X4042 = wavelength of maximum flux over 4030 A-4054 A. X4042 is 4052.0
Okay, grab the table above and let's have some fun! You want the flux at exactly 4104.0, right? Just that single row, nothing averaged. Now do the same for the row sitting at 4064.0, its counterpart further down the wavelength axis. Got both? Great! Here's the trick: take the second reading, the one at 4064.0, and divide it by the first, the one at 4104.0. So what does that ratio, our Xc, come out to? 1.2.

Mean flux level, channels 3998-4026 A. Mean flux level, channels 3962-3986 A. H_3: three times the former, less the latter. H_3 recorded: 28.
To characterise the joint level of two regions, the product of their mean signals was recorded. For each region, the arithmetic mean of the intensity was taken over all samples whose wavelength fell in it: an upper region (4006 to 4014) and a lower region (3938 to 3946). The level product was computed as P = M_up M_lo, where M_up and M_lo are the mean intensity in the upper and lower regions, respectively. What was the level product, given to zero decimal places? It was 91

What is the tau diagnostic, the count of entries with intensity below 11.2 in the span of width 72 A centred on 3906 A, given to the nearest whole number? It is 18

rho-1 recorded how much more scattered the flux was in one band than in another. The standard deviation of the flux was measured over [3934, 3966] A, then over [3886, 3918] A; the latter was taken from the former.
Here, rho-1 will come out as 1.1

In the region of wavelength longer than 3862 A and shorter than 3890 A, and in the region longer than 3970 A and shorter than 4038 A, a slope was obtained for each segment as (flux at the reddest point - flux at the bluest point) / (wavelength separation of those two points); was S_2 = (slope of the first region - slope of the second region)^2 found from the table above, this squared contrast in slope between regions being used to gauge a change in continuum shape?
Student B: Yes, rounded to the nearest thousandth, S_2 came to 0.038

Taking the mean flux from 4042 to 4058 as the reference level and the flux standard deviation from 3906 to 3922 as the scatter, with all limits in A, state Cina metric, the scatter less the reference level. -11.4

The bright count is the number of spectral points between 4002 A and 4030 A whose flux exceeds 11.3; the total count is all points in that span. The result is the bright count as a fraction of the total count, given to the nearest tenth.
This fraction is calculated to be 1.0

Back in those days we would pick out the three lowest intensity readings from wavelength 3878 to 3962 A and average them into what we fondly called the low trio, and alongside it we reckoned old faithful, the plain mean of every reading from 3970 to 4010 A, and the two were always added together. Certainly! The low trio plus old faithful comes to 15.0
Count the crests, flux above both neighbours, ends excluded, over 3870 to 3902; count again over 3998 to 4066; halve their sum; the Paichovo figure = 2.50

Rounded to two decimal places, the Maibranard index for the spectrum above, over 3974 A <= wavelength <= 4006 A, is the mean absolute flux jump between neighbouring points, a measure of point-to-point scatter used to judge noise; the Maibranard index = 0.57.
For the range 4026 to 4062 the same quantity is 0.40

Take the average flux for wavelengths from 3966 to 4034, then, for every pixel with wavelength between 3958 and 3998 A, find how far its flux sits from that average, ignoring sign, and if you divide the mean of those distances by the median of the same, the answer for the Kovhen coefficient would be 1.5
